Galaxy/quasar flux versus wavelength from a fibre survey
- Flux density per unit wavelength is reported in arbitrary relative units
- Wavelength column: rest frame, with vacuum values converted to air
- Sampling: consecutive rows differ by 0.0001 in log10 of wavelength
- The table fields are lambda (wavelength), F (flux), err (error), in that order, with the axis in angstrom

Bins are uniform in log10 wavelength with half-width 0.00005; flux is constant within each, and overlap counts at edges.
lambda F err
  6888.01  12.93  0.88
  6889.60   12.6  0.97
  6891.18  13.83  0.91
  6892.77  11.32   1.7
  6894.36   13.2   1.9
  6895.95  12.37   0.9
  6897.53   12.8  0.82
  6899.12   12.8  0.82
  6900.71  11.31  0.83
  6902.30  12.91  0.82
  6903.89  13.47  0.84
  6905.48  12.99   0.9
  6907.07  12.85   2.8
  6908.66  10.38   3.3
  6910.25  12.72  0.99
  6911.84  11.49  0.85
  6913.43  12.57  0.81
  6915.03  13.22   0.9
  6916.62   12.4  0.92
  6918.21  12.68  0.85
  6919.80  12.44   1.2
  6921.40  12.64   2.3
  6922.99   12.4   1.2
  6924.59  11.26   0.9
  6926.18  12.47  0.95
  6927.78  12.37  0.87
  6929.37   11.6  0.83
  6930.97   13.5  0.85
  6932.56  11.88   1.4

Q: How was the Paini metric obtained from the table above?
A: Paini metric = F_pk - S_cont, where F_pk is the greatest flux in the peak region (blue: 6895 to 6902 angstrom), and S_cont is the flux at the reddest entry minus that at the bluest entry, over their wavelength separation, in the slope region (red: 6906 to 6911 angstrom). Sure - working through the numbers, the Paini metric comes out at 12.8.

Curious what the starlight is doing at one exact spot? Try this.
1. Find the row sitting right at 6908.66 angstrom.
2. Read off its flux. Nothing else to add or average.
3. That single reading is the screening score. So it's 10.38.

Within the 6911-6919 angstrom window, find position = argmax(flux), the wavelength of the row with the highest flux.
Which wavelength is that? 6915.03 angstrom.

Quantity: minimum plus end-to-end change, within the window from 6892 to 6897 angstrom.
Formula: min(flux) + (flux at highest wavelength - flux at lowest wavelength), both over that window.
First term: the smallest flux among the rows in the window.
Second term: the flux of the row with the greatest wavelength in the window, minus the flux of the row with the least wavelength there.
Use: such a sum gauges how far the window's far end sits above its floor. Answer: 12.4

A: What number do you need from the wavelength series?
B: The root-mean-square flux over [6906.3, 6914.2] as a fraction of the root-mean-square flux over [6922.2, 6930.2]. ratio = 1.00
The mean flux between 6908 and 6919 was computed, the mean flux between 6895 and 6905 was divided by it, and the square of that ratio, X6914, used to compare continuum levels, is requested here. 1.07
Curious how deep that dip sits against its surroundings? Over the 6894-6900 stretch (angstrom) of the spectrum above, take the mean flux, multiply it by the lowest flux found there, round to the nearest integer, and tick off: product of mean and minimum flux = 158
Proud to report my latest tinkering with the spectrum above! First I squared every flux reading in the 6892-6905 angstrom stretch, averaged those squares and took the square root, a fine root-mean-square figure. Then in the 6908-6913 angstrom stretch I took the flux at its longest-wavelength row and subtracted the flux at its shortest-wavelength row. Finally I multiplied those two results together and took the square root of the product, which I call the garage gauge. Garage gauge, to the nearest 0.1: 3.7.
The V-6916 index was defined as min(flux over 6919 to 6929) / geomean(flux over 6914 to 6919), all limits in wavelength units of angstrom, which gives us 0.88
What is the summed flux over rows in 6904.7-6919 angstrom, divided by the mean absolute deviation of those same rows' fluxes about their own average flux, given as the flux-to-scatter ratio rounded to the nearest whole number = 175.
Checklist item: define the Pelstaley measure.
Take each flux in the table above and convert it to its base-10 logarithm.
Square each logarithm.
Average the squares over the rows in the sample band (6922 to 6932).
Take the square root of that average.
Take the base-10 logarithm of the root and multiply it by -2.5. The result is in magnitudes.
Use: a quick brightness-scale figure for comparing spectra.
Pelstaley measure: -0.092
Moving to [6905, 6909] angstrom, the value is -0.084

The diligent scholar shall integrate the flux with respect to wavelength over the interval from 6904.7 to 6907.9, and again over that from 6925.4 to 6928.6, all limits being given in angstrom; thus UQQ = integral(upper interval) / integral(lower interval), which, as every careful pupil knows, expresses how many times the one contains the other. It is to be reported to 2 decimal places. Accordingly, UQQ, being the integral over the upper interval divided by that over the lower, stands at 0.96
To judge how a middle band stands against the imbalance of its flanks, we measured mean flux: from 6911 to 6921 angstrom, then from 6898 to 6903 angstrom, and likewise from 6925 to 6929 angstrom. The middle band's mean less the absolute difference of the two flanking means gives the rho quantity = 12.4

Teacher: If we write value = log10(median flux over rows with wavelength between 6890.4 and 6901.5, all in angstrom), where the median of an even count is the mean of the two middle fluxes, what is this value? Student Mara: 1.11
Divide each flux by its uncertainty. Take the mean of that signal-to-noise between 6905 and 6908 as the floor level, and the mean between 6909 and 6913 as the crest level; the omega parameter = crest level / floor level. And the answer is 1.4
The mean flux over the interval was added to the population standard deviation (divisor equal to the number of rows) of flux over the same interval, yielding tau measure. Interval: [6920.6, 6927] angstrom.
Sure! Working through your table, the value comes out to 12.7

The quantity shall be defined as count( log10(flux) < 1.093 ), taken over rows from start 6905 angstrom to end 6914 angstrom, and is 2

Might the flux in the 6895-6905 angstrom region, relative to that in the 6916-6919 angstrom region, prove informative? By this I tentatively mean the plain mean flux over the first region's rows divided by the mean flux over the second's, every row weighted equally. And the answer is 1.01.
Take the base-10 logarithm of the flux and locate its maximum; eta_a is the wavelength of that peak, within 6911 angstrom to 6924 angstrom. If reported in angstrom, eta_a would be 6915.03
